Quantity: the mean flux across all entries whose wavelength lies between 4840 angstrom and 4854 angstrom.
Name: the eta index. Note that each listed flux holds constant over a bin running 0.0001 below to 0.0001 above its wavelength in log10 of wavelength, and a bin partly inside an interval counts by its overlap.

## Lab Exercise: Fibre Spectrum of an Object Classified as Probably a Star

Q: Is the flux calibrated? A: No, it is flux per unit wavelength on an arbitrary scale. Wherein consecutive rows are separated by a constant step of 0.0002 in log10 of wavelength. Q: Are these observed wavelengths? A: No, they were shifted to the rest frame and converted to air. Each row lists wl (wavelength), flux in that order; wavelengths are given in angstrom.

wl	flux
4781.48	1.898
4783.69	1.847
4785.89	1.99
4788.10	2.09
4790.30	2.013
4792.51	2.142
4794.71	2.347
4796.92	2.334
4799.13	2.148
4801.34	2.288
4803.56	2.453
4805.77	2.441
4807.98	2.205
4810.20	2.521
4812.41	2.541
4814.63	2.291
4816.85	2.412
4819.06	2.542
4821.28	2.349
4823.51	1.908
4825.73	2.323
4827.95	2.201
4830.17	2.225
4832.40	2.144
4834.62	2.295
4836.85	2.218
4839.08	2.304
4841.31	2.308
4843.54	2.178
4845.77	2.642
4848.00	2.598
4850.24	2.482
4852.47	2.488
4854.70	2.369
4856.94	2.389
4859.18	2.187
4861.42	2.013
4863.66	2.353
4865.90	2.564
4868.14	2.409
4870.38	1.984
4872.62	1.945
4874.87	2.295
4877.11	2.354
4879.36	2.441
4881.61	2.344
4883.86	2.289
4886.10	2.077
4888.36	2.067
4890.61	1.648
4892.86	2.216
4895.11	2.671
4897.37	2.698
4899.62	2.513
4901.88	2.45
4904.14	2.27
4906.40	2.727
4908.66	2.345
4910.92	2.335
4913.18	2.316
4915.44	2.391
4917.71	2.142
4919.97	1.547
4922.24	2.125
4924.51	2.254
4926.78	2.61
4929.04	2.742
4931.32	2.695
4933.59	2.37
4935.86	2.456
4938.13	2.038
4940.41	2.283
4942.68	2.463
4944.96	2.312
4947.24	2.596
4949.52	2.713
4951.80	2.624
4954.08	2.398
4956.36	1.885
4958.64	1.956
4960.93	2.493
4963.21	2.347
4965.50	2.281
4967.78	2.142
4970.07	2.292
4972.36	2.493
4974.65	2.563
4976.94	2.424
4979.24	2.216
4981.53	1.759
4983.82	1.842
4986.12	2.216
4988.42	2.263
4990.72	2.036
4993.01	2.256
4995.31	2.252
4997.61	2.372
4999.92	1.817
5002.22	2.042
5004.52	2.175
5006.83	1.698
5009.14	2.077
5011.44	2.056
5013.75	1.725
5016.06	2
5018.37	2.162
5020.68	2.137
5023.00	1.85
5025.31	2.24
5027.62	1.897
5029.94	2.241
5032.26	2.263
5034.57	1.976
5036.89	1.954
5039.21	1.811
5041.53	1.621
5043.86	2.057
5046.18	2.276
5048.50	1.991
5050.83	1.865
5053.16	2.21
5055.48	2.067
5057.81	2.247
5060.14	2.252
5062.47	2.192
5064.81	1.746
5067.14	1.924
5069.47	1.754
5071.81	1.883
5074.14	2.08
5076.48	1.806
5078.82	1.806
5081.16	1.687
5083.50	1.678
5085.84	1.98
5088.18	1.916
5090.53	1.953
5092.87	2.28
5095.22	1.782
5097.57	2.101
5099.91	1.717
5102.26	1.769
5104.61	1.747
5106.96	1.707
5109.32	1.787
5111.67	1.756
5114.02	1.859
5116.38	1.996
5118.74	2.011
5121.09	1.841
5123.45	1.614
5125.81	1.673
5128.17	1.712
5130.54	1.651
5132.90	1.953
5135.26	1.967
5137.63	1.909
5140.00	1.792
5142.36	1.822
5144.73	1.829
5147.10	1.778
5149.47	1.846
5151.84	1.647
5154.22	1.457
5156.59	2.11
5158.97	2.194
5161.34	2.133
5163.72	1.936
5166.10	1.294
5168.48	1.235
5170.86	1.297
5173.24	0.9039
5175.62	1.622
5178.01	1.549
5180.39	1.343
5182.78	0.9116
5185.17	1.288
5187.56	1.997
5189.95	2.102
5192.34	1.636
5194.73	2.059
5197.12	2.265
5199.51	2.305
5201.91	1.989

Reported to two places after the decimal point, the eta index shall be 2.45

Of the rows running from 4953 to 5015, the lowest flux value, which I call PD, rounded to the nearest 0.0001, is 1.6980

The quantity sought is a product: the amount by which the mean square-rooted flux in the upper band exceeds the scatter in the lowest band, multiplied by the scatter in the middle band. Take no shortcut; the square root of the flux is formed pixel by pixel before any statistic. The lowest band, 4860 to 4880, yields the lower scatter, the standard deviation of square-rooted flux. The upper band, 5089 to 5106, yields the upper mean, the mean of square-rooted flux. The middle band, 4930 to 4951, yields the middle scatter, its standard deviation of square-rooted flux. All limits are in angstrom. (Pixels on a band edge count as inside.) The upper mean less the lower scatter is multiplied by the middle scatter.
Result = 0.09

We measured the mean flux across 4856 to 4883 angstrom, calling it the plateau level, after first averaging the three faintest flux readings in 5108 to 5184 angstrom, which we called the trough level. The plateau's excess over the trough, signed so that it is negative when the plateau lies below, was 1.3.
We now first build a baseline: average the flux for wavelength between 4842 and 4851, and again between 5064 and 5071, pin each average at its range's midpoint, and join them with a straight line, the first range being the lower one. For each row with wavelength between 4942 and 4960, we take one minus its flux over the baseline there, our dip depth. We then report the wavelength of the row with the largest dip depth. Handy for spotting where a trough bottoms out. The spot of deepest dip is 4956.36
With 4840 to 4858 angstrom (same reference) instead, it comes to 4843.54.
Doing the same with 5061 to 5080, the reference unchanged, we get 5064.81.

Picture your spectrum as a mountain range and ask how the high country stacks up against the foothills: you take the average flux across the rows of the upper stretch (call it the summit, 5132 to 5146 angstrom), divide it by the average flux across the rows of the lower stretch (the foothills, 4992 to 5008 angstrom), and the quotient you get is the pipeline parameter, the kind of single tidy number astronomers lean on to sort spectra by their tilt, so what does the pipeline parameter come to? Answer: 0.90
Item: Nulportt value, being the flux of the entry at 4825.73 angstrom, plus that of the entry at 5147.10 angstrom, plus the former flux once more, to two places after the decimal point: 6.42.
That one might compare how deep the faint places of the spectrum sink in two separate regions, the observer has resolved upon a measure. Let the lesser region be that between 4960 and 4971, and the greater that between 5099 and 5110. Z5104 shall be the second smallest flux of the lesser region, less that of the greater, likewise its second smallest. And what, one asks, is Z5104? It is 0.56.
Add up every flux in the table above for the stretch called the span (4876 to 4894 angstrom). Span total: 17.4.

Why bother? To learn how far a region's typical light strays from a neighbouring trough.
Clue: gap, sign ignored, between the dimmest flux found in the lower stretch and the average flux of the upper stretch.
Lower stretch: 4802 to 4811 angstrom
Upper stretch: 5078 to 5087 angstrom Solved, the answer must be 0.42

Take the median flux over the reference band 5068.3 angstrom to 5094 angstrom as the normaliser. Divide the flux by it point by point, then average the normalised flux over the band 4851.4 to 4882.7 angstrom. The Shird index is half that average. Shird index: 0.609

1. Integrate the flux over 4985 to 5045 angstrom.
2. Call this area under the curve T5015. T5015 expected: 123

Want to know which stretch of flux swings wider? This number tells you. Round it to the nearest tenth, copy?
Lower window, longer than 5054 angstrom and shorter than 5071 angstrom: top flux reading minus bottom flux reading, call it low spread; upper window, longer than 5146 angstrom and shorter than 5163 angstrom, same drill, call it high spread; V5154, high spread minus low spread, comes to 0.2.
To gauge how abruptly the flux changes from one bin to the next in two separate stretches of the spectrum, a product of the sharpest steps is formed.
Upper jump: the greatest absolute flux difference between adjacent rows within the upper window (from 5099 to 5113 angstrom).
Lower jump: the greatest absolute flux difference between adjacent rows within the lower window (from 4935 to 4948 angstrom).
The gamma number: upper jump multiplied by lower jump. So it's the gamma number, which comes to 0.03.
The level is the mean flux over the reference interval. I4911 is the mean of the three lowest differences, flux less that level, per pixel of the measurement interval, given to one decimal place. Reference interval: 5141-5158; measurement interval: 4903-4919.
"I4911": 0.5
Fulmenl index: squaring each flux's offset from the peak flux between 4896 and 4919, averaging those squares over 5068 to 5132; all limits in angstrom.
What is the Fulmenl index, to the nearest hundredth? 0.82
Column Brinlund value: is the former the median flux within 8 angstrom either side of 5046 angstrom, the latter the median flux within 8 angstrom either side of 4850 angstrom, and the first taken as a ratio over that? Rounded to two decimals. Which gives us 0.80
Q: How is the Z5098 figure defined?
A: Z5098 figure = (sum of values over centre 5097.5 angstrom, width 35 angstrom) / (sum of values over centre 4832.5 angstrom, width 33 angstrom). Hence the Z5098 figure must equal 0.80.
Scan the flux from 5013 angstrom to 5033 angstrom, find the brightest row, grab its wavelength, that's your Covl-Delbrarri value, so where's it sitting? 5032.26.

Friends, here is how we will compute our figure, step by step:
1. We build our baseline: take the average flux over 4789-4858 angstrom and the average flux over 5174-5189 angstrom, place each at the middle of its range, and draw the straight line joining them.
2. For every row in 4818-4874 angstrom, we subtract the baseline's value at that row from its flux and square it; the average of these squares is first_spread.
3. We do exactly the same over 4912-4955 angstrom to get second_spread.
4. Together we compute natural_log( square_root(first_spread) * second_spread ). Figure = -3.29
